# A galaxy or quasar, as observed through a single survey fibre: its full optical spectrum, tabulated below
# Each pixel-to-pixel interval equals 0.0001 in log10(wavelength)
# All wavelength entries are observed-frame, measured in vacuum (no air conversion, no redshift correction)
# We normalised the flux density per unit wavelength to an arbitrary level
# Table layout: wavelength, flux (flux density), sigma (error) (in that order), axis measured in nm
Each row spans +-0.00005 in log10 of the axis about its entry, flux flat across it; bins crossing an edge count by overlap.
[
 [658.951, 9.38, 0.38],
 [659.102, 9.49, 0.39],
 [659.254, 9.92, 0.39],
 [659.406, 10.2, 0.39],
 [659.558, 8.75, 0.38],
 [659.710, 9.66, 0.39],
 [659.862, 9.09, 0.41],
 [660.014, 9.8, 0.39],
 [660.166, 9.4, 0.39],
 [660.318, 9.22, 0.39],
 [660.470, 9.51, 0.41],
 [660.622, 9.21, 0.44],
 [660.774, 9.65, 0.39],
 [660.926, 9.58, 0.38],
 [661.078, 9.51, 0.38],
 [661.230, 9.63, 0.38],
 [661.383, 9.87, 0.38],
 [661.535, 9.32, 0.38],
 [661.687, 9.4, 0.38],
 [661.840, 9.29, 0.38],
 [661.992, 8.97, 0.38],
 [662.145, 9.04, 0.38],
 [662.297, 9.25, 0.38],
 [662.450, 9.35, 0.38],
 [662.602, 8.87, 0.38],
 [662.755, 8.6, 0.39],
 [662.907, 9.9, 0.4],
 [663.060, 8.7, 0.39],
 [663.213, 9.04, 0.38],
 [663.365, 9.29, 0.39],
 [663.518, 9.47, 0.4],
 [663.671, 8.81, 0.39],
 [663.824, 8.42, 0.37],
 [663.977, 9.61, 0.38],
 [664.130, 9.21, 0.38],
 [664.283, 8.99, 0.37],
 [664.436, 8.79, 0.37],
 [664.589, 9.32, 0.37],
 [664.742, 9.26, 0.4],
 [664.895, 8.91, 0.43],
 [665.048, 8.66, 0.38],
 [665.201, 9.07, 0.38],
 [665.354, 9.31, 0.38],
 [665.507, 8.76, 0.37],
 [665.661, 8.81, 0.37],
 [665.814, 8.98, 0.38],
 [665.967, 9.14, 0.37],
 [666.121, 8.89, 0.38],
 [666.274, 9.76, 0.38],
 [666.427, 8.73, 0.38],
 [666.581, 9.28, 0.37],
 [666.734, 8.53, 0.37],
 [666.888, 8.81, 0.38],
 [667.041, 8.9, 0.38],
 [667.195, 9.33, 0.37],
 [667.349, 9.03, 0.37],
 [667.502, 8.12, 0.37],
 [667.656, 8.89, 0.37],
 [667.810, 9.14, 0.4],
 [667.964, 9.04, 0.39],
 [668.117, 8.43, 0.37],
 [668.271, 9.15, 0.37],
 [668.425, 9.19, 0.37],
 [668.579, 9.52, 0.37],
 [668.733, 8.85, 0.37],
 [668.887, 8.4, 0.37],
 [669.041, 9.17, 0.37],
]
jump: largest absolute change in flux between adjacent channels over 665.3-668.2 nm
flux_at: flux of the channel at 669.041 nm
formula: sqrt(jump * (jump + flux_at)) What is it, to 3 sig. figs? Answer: 3.24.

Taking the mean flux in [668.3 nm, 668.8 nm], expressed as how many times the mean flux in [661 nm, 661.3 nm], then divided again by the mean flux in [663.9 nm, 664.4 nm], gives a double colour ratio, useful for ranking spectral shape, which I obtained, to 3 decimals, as 0.104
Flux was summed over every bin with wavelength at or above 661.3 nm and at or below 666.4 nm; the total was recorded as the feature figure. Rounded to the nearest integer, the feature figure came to 301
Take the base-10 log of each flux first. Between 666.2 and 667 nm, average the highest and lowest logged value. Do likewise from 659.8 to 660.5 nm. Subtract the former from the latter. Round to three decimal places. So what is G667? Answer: 0.015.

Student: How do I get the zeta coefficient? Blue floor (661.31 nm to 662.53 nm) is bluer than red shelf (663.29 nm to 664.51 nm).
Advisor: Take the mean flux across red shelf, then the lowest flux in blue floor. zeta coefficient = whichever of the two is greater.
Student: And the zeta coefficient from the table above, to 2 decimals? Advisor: 9.07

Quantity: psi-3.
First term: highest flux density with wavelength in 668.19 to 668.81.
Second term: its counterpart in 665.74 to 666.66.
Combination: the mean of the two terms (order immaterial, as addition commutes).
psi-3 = 9.6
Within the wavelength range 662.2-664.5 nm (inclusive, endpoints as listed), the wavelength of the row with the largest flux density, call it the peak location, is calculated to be 662.907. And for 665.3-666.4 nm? 666.274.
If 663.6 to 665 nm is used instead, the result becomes 663.977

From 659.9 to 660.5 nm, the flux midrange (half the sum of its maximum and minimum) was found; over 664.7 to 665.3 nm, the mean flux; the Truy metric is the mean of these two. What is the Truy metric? 9.24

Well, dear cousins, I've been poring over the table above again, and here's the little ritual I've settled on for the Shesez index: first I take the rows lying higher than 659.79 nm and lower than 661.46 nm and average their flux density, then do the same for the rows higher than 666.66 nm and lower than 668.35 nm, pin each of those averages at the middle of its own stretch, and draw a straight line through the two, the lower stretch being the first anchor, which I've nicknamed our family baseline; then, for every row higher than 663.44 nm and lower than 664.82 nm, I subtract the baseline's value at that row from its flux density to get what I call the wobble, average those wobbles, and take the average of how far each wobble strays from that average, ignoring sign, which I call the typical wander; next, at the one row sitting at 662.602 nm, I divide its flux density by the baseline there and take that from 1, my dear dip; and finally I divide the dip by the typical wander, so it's 0.2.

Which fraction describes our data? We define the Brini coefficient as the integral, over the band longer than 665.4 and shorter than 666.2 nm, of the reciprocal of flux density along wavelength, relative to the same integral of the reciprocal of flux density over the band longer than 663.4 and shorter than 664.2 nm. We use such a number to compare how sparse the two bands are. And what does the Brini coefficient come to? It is 1.02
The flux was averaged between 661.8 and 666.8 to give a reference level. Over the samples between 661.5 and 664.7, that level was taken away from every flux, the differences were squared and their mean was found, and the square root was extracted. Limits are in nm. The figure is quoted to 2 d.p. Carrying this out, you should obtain 0.35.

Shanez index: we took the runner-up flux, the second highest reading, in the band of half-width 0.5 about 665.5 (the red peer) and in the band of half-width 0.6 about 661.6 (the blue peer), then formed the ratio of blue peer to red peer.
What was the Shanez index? 1.05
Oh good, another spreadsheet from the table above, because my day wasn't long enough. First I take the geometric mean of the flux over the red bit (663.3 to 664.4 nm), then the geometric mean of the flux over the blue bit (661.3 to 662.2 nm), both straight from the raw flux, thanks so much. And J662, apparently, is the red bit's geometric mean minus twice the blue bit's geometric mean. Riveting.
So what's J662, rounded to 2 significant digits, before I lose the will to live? -9.5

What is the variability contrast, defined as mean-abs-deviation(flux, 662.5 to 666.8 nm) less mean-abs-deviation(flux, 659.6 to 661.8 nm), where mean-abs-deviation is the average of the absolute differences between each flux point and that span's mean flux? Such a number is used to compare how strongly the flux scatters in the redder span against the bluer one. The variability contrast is 0.11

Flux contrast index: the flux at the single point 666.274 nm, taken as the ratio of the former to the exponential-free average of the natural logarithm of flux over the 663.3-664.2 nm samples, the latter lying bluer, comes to 4.4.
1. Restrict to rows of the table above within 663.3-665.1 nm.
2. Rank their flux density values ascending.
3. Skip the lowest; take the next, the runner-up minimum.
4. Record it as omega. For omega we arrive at 8.66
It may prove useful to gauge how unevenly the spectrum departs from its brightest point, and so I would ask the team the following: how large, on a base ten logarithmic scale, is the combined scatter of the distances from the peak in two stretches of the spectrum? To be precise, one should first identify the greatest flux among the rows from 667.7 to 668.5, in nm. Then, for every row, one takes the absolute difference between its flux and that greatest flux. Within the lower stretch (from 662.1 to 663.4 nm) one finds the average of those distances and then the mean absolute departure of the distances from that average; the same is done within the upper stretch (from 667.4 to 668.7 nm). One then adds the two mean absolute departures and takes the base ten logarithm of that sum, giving -0.31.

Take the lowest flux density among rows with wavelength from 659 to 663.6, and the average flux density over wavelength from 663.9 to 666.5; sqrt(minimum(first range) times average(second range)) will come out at 8.83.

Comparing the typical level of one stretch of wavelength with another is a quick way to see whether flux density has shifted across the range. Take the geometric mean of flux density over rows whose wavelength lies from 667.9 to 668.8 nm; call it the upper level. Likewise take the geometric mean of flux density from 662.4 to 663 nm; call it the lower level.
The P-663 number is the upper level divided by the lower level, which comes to 0.98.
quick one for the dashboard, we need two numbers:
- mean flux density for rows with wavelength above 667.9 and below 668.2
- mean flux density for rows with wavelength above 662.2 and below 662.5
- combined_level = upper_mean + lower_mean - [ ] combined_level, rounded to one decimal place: 18.0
